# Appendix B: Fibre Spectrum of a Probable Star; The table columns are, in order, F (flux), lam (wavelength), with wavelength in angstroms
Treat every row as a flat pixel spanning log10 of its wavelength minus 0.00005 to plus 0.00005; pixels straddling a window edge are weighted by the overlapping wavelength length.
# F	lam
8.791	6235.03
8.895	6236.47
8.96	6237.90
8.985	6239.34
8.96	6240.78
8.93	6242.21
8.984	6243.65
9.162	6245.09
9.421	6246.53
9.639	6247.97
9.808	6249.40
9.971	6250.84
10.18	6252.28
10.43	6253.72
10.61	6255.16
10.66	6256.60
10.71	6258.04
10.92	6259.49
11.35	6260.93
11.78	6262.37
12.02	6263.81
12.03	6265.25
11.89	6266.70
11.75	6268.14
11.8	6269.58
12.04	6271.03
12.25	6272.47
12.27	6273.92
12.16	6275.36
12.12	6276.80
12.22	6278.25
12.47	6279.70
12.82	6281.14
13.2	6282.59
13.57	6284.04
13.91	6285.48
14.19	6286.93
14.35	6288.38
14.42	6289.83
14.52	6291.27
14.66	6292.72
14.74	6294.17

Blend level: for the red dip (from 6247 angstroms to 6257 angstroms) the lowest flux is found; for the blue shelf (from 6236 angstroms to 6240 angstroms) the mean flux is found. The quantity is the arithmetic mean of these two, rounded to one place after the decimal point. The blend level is 9.3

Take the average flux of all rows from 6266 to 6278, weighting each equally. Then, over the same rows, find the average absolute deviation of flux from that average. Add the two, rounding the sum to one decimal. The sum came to 12.2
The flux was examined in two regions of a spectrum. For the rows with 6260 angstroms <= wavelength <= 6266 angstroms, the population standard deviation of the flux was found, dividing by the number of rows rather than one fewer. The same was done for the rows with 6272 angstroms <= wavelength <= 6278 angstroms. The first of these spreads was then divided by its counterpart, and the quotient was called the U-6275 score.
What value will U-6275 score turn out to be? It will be 4.4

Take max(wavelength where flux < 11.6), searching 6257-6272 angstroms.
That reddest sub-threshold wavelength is 6260.93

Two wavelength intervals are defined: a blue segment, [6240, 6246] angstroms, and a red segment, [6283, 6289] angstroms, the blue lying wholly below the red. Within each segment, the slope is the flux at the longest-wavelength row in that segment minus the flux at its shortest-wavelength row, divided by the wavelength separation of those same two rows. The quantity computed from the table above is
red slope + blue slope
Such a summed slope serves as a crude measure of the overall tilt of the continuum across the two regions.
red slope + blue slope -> 0.23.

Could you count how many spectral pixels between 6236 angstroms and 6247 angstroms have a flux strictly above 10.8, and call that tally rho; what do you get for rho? 0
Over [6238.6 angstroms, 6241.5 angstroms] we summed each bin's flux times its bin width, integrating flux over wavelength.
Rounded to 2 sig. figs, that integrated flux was 26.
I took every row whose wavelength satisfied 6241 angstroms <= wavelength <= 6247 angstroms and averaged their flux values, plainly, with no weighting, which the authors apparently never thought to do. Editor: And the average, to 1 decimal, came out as 9.1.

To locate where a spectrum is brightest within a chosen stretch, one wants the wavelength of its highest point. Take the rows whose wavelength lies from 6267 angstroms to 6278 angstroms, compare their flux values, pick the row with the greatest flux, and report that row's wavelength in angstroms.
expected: 6273.92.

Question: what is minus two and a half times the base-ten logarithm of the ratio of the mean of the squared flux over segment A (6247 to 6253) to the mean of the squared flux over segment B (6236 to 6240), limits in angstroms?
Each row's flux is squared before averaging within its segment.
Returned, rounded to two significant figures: -0.22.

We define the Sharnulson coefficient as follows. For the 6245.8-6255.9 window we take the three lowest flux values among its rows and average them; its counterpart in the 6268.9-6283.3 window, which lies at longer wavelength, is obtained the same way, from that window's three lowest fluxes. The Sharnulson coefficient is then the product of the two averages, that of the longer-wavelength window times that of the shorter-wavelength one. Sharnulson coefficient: 115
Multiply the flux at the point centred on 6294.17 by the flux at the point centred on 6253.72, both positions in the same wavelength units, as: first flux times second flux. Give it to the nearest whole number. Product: 154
